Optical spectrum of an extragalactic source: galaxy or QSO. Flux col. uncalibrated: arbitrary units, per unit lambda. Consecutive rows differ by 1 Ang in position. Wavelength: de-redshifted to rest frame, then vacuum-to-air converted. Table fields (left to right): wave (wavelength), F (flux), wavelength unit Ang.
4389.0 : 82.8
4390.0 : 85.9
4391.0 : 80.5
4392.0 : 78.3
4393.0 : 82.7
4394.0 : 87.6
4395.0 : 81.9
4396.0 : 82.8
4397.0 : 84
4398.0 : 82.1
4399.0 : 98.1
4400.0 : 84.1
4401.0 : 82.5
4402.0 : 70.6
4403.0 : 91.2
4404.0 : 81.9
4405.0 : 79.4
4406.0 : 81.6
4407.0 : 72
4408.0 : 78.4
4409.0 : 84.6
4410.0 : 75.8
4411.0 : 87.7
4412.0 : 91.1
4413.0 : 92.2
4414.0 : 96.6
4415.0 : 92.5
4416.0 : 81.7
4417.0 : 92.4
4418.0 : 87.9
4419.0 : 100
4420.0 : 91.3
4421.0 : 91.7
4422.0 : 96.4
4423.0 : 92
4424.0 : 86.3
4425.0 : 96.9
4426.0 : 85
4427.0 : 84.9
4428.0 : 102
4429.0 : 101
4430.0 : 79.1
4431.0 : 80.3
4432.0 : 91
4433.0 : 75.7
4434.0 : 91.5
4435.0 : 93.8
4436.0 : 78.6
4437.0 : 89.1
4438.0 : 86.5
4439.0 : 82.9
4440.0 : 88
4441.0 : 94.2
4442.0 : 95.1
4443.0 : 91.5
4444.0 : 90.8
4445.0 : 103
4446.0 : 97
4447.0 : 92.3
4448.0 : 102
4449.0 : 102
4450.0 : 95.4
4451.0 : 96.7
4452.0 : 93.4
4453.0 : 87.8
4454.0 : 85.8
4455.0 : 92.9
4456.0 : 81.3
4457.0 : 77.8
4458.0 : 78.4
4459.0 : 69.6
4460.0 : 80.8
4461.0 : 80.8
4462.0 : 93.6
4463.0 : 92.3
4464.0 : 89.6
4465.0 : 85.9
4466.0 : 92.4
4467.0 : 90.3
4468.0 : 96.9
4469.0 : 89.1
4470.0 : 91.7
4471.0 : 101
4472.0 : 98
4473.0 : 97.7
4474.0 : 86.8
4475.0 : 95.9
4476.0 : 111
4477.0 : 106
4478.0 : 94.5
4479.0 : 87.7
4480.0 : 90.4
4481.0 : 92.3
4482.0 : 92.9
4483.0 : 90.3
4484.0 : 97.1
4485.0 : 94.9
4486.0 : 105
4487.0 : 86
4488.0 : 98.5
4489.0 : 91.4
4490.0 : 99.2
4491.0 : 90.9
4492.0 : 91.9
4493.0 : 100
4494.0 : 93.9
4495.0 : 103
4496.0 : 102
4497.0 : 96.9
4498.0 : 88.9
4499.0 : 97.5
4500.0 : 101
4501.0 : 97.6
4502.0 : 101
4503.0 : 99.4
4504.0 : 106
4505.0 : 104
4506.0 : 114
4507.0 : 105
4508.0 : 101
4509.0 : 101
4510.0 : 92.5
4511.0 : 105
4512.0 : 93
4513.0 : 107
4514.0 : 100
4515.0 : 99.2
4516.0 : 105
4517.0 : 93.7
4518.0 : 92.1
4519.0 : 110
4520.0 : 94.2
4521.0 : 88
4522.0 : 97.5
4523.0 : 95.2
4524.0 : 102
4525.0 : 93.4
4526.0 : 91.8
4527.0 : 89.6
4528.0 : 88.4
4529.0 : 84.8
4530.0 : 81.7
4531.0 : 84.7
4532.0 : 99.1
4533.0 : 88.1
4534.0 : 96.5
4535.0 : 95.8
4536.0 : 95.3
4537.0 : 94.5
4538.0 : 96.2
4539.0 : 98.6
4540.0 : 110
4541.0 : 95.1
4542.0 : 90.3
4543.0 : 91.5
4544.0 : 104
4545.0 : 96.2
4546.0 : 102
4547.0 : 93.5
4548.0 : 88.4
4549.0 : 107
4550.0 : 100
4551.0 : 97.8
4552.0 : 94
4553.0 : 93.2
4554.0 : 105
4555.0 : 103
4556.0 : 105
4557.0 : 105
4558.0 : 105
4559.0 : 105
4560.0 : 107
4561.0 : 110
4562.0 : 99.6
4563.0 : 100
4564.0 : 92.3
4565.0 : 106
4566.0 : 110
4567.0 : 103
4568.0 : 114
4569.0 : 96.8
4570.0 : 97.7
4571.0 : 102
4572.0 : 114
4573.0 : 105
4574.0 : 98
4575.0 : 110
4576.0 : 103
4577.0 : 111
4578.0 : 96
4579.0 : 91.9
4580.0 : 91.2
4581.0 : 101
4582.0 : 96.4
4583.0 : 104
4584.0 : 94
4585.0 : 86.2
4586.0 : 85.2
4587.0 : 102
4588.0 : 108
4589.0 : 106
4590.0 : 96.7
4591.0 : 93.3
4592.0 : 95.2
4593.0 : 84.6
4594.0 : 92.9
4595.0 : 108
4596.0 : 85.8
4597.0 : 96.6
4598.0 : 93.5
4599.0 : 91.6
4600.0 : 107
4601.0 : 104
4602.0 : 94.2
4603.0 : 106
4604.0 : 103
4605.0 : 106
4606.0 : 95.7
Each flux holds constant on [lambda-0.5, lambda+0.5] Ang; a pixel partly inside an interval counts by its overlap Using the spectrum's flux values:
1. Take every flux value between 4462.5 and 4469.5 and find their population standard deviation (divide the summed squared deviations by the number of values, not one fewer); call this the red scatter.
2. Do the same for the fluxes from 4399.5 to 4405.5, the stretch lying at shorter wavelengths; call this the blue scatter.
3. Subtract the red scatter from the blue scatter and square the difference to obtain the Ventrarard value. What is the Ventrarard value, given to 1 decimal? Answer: 8.7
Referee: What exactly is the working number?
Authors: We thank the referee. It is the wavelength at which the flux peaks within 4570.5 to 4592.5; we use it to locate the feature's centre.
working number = 4572.0 Ang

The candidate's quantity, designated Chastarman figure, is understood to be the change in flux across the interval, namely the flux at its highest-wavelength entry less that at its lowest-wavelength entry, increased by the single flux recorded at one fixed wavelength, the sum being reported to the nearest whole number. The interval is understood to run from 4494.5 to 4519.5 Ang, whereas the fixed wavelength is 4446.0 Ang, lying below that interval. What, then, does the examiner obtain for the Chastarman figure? 104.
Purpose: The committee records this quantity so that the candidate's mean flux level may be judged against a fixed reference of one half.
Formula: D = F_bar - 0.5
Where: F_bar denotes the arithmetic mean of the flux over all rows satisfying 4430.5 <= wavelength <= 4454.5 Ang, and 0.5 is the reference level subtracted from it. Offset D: 91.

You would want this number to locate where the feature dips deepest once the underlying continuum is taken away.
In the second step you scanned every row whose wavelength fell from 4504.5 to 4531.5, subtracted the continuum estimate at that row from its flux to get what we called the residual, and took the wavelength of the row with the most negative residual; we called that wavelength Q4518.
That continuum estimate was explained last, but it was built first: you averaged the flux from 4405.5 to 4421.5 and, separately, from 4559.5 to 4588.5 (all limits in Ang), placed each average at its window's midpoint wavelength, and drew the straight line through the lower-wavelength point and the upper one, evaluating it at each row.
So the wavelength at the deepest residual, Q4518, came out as 4530.0 Ang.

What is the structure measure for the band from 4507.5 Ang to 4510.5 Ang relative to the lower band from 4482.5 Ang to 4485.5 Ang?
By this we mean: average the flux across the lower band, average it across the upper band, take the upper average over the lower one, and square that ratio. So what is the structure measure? 1.09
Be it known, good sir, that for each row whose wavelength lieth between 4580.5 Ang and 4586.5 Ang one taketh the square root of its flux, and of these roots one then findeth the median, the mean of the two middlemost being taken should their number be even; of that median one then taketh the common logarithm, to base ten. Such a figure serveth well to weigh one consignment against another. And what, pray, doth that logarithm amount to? 0.99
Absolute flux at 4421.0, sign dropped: 92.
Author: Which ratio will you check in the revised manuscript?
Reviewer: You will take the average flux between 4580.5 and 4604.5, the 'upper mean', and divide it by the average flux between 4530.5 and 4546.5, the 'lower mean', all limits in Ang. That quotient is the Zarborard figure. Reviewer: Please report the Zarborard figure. 1.01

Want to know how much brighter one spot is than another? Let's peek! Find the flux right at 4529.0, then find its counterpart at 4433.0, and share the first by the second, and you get 1.12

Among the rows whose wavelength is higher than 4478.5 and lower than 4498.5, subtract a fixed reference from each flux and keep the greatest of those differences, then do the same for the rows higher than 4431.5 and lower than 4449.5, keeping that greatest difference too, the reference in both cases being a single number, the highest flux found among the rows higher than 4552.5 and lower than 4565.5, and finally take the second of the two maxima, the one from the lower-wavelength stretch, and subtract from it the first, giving -2.0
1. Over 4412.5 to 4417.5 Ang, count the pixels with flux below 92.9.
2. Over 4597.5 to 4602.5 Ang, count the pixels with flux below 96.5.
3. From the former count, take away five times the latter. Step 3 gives -11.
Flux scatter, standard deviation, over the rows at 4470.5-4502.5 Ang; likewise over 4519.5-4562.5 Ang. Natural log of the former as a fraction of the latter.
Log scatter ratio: -0.2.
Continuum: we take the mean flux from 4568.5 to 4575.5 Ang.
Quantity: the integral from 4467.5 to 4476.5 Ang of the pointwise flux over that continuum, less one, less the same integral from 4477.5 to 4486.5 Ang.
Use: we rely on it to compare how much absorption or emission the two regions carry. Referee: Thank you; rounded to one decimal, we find 0.2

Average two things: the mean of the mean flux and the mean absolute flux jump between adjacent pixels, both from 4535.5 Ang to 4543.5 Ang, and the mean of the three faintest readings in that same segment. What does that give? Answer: 71.5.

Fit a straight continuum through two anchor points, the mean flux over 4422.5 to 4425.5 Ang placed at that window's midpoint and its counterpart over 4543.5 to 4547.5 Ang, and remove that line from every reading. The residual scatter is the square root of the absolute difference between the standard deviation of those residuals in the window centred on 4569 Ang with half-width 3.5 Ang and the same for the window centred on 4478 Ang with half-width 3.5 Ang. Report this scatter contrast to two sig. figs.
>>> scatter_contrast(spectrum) 1.1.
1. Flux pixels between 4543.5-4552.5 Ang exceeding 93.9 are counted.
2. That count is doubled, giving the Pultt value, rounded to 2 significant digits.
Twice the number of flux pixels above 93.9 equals 14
